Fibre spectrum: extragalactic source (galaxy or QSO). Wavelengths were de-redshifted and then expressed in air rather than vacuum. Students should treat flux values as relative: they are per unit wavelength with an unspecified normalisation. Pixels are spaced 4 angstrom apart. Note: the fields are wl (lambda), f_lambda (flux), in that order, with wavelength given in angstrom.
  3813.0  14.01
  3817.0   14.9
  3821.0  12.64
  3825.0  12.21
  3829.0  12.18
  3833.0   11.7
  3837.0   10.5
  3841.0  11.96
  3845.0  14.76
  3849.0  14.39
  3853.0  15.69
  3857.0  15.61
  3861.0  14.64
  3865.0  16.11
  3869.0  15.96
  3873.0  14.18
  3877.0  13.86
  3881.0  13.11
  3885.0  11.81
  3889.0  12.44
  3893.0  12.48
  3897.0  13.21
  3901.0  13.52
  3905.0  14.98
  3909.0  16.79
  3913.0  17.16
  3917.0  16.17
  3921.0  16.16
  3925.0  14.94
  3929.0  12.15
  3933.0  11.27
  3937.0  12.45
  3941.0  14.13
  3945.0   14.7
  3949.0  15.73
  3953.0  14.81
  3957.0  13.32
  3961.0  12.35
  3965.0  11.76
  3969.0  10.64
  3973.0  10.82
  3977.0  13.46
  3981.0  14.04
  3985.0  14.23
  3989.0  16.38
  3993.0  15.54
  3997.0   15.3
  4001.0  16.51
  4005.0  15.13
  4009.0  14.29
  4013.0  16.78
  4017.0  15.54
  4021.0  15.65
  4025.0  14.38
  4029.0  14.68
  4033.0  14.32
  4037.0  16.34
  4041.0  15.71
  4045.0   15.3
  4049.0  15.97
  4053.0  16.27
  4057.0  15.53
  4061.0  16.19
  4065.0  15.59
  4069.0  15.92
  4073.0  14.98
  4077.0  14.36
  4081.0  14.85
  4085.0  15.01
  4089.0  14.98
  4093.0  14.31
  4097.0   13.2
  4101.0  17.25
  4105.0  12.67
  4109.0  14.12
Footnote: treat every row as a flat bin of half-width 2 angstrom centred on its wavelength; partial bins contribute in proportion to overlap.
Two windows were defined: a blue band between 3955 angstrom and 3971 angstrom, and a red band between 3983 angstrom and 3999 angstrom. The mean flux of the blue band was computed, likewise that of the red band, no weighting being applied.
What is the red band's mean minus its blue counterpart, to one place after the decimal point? 3.3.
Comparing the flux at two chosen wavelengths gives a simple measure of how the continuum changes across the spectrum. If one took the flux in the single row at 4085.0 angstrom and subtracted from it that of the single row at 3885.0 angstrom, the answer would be 3.2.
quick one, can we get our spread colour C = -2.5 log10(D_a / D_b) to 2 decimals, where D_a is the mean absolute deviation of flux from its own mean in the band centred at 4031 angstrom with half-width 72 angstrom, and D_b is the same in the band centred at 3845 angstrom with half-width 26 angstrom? 0.43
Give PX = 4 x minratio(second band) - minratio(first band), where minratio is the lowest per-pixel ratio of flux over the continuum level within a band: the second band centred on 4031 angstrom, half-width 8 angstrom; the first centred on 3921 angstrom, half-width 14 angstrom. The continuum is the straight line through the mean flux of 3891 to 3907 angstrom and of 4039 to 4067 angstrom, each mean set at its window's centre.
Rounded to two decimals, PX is 2.89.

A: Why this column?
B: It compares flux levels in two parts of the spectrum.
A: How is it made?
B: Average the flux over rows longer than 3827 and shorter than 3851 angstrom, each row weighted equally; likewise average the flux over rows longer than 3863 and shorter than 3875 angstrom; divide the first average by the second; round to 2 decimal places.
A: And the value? 0.82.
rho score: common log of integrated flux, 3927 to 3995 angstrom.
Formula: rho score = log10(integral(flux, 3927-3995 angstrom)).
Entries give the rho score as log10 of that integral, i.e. 2.96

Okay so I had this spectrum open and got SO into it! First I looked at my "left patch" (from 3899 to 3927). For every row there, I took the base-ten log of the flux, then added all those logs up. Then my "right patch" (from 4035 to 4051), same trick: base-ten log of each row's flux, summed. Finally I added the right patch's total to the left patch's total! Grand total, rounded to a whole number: 13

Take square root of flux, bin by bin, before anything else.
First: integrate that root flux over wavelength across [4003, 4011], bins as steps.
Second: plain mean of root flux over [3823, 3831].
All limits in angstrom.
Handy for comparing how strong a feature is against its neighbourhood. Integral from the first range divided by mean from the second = 8.8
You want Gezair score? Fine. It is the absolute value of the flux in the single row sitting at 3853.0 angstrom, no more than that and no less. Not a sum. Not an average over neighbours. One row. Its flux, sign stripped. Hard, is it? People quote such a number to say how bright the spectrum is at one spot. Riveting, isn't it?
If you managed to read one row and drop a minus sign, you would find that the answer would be 15.7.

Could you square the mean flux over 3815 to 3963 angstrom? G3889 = 194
